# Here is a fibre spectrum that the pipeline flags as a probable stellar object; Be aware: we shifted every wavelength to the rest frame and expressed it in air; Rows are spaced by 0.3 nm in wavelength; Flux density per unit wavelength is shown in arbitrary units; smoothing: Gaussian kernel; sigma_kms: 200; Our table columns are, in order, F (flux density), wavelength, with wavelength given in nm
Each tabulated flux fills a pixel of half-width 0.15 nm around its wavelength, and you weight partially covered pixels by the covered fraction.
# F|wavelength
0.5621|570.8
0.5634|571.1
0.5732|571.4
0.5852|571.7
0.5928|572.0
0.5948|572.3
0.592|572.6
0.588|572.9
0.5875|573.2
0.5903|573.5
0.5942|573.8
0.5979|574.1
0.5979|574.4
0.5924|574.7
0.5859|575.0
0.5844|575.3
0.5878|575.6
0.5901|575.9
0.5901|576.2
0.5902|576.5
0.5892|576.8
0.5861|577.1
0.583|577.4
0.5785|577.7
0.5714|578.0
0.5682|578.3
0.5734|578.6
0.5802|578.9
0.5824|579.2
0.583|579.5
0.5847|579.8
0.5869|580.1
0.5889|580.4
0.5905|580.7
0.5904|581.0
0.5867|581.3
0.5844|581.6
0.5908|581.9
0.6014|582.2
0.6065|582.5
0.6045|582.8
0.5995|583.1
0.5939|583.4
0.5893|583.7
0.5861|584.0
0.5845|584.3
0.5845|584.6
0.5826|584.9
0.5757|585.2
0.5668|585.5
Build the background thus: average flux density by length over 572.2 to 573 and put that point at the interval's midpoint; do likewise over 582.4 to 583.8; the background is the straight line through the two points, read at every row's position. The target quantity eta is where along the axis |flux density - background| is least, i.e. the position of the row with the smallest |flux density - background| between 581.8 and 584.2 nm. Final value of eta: 583.1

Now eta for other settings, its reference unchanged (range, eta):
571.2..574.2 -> 572.6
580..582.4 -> 582.2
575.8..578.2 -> 575.9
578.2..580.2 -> 580.1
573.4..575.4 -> 574.7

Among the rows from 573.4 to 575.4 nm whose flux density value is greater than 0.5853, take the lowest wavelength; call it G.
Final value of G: 573.5 nm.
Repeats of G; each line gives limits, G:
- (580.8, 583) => 581.0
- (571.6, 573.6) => 572.0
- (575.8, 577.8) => 575.9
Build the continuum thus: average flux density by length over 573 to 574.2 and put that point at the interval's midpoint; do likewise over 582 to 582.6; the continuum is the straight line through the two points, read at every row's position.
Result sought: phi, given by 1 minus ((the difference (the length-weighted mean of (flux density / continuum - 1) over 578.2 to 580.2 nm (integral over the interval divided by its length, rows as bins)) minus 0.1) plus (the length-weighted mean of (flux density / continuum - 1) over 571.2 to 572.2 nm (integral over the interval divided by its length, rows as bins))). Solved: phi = 1.14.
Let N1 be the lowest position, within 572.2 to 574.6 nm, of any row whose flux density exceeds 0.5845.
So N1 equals 572.3 nm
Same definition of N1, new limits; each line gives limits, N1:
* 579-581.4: 579.8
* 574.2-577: 574.4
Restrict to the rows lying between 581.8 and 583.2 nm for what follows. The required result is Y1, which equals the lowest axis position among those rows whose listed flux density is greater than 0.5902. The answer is 581.9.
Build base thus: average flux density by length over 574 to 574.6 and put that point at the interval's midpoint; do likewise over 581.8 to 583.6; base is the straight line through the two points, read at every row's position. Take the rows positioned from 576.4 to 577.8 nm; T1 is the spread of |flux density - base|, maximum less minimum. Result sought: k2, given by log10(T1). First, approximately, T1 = 0.012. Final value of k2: -1.92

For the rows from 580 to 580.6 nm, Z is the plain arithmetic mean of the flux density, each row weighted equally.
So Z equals 0.588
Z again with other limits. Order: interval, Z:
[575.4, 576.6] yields 0.590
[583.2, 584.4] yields 0.588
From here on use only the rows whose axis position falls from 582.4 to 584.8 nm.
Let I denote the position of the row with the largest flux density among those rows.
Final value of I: 582.5 nm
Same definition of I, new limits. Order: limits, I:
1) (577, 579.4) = 577.1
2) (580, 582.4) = 582.2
